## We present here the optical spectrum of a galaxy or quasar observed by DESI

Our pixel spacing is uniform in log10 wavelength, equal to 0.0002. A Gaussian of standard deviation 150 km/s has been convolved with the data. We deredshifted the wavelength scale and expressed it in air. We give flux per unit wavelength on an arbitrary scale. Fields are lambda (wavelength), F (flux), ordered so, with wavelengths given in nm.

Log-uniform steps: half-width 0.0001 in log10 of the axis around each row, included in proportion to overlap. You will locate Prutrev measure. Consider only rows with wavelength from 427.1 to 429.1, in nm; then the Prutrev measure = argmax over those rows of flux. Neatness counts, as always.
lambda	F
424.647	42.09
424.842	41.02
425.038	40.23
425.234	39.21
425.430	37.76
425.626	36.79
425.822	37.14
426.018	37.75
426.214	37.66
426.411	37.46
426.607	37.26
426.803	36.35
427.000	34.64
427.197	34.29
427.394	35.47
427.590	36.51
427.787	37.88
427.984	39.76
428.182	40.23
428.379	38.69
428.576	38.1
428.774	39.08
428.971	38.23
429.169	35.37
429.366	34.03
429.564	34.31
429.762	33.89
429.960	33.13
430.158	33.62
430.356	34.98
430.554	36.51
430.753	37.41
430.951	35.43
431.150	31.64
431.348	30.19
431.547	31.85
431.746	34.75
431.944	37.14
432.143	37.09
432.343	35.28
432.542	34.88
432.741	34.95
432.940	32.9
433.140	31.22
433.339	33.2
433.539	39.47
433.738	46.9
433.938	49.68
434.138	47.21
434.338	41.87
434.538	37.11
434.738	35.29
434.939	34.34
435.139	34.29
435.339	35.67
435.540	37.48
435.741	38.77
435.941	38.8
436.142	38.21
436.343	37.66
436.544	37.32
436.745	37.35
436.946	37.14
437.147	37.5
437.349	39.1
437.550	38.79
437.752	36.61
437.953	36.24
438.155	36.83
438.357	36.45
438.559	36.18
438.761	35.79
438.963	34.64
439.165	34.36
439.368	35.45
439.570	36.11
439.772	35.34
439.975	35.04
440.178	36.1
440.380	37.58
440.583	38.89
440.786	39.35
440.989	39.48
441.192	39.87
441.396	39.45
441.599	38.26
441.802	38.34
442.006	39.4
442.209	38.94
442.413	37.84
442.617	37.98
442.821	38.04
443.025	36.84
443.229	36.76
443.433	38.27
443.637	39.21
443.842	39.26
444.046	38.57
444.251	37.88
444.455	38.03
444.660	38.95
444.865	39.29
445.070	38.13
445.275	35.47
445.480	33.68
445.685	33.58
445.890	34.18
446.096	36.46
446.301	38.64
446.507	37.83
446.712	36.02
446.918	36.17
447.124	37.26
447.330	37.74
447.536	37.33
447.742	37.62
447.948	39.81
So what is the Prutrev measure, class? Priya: 428.182 nm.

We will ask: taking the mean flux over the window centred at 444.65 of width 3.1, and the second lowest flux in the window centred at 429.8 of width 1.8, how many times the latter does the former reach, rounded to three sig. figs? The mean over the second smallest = 1.11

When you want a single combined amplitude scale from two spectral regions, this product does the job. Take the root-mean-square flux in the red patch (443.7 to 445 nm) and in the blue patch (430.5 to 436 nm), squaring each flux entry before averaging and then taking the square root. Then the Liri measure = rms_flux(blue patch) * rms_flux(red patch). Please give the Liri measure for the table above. 1436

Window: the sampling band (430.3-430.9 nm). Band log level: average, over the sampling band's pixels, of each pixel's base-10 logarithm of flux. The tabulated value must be 1.56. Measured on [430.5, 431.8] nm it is 1.53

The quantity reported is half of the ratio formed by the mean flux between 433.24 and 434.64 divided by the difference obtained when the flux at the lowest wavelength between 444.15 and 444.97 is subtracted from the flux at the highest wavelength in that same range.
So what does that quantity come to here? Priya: 15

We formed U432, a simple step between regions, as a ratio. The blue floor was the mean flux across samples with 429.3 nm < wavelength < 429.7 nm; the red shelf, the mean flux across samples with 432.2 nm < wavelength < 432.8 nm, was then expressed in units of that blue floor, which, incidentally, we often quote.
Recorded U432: 1.03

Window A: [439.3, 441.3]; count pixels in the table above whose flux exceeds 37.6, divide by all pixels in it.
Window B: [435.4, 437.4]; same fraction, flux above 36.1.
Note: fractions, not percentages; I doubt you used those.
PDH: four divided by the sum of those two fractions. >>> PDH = 2.9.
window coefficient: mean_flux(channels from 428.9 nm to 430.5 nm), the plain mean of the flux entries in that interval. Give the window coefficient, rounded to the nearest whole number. 35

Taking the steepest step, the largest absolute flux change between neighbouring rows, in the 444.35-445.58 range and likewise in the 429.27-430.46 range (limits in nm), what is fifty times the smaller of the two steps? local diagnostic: 68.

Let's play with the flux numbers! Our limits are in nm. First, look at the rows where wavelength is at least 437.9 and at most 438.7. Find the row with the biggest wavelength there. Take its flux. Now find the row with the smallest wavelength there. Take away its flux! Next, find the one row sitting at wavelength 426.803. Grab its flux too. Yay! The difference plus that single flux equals 36.3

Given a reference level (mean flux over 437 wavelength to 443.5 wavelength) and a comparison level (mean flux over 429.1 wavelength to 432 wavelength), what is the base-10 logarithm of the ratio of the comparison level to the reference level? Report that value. -0.04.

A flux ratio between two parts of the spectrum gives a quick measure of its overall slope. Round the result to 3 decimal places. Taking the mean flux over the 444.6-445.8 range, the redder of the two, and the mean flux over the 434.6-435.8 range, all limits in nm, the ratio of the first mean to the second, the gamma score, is 1.015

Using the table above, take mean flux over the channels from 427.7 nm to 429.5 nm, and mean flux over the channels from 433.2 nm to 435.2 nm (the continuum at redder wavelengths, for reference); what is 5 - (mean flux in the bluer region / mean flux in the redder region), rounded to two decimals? 4.05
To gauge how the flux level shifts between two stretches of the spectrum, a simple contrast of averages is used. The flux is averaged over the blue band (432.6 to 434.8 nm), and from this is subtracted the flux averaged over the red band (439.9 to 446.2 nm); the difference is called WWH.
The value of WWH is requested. 1.4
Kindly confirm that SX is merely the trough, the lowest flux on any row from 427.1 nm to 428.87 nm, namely 34.29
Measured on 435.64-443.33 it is 34.36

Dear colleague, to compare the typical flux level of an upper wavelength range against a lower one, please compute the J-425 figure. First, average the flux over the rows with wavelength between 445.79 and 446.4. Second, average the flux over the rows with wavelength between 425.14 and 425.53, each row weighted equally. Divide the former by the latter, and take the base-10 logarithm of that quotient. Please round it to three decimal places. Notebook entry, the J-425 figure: -0.024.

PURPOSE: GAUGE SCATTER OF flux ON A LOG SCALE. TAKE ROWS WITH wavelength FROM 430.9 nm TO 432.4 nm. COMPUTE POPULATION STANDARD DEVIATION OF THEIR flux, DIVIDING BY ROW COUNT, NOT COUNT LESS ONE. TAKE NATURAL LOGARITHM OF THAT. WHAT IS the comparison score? 0.9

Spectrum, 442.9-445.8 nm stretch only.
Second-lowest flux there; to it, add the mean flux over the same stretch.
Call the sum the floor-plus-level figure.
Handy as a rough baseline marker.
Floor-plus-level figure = 71.1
